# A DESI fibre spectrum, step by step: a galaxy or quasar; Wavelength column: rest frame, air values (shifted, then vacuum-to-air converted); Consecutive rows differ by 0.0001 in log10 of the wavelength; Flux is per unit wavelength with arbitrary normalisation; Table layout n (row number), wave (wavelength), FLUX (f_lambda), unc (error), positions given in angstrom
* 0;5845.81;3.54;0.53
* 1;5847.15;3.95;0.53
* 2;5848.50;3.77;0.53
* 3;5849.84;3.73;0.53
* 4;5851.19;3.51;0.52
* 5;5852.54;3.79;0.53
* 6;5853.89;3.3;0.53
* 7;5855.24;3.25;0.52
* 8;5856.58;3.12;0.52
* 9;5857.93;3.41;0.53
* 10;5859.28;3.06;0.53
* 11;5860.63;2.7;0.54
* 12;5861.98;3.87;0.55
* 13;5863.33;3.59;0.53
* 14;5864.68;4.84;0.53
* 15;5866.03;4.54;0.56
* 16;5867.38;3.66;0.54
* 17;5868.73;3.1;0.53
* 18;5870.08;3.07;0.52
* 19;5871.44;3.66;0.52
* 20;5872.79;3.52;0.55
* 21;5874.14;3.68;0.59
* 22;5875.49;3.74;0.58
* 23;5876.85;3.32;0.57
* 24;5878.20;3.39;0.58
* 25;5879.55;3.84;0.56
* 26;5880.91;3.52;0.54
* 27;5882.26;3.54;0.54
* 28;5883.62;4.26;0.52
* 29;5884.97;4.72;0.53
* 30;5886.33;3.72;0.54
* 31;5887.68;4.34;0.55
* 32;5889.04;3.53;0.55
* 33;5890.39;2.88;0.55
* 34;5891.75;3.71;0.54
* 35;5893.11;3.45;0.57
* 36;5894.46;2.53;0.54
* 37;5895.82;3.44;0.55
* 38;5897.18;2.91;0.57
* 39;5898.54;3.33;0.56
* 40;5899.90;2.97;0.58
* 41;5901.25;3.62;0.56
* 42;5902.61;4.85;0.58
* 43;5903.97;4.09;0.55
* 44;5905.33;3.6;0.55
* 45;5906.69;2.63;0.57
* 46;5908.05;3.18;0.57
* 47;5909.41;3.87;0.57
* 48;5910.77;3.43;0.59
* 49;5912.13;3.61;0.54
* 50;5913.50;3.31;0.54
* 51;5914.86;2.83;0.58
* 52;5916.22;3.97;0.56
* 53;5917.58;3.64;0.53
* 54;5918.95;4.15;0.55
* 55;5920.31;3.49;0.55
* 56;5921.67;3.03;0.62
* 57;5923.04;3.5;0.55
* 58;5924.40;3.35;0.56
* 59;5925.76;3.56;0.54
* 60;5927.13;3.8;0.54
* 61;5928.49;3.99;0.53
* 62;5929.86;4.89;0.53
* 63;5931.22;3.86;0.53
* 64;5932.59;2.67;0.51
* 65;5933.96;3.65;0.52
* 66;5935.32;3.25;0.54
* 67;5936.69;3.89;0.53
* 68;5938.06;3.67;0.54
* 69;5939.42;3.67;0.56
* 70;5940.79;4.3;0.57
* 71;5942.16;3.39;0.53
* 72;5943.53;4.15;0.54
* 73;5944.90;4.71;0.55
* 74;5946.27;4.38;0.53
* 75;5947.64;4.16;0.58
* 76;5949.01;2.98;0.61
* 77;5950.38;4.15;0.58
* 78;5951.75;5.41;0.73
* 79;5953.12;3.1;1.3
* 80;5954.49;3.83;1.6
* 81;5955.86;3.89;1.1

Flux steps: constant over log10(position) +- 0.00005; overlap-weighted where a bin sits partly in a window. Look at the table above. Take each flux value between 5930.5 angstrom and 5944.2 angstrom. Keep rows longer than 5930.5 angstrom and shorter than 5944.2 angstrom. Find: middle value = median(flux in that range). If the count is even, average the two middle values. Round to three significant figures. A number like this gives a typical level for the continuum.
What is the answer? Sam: 3.67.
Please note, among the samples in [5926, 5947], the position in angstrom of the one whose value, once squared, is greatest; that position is 5929.86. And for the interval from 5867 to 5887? 5884.97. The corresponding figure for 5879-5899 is 5884.97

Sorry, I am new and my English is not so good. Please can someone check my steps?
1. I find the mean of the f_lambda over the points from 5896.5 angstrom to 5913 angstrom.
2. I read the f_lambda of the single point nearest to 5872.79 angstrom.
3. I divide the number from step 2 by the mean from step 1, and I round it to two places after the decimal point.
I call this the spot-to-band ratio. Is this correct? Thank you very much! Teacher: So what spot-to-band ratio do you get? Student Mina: 1.00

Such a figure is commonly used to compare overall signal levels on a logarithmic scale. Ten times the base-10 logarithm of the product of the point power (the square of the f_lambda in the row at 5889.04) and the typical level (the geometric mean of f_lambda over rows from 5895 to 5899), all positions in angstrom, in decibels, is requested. 16.0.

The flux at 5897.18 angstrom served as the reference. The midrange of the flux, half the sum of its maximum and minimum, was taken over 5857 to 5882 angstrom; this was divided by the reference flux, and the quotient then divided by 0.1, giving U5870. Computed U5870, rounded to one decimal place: 13.0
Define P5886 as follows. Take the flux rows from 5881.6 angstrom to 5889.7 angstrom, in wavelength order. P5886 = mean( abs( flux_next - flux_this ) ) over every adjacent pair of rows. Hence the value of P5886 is 0.72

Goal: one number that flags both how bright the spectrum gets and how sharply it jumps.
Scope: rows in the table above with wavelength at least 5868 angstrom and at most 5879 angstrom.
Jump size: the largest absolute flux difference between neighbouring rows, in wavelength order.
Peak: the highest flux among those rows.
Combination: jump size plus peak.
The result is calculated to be 4.3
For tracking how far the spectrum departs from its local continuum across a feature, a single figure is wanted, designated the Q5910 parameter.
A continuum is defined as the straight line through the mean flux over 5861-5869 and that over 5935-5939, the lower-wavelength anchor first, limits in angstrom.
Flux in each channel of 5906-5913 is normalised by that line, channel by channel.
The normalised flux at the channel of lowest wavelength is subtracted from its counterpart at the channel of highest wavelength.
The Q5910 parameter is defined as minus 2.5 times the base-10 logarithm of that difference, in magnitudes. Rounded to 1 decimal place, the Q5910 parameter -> 1.4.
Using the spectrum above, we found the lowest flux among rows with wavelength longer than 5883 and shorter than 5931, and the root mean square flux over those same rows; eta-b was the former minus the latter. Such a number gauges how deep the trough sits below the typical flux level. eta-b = -1.1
